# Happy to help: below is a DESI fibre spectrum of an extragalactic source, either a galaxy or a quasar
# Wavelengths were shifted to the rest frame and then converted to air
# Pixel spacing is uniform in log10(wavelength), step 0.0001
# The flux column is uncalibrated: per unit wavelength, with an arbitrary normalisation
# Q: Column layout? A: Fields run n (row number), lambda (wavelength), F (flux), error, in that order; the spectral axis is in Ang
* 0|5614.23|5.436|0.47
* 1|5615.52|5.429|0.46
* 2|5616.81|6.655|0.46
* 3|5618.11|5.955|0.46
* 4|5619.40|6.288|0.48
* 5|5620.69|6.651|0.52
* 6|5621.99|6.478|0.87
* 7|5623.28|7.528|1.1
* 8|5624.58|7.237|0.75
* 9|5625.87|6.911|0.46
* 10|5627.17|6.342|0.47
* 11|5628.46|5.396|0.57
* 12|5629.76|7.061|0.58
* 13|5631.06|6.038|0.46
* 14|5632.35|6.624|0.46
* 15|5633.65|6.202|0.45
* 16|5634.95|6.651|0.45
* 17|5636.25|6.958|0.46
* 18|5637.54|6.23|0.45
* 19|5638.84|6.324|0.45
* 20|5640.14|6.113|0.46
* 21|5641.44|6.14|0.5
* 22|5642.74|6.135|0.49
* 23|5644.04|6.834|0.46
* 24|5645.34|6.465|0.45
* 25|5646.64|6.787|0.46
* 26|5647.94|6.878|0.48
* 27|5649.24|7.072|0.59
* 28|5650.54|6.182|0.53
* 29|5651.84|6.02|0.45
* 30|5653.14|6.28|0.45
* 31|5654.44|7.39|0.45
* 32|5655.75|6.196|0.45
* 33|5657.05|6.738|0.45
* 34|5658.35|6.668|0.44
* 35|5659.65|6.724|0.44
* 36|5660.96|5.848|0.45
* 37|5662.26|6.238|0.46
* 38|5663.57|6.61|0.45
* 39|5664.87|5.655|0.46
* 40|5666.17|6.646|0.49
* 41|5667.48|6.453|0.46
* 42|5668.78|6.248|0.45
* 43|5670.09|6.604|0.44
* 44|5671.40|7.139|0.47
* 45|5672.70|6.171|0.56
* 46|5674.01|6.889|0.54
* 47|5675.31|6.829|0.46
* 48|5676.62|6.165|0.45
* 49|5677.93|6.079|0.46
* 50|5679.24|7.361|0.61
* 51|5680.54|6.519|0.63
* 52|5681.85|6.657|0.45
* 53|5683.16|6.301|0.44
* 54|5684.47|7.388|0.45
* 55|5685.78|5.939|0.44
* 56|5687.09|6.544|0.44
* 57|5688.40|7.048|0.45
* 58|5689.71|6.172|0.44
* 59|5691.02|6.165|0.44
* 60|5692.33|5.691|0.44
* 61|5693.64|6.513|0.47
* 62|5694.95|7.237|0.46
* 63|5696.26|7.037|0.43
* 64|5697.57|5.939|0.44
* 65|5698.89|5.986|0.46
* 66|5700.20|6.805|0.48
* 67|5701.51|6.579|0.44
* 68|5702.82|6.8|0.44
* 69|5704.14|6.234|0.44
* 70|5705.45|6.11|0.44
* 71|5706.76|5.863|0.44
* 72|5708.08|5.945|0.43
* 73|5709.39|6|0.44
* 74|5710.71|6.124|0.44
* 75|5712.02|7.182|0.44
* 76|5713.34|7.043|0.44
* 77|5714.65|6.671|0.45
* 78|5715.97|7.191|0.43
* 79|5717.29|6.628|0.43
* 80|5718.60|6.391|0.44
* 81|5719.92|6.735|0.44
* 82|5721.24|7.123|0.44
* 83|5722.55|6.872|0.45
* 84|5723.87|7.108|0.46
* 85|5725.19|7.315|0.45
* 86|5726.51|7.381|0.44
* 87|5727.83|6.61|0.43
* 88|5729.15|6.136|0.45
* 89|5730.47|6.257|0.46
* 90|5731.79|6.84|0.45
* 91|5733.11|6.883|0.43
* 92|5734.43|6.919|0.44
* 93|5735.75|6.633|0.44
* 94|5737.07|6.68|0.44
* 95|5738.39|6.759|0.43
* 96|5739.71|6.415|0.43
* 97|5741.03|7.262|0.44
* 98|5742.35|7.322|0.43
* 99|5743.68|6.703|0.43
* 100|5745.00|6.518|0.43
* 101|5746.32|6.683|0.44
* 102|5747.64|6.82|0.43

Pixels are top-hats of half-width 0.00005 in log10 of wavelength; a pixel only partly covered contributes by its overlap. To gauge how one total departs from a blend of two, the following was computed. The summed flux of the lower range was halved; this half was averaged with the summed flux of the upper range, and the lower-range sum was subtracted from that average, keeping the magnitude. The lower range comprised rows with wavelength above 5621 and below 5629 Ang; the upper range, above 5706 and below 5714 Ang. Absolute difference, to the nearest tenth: 10.8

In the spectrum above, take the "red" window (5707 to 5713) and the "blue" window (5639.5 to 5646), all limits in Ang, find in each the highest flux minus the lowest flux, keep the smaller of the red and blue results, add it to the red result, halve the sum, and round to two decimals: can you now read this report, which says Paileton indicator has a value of 0.98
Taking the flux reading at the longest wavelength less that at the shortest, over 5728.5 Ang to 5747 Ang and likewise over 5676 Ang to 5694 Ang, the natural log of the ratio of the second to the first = -0.5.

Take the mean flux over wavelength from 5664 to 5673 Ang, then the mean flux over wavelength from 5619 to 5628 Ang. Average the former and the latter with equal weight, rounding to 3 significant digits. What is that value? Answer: 6.60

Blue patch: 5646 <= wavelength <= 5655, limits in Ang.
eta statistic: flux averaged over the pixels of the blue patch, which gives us 6.7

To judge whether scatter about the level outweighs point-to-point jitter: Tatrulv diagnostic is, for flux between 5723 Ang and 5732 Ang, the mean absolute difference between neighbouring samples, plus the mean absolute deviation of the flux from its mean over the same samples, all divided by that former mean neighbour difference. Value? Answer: 2.1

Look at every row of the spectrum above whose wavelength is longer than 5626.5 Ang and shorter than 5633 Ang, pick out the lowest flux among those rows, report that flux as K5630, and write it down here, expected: 5.396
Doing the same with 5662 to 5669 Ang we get 5.655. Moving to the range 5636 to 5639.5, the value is 6.23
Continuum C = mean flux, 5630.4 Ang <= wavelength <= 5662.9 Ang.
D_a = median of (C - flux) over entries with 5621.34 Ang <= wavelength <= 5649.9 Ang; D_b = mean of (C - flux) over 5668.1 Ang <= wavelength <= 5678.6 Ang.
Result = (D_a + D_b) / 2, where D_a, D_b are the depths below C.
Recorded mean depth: -0.06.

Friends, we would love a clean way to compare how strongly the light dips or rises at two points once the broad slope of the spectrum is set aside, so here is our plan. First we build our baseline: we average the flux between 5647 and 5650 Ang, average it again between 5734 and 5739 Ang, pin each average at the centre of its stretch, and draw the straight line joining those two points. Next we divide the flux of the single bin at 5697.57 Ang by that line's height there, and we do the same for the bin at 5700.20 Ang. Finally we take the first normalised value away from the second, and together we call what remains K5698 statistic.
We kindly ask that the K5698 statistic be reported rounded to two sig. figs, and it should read 0.13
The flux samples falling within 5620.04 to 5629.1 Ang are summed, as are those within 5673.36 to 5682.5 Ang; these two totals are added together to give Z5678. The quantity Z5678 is 93.0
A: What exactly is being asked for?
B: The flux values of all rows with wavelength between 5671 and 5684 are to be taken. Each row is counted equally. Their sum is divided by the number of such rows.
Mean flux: 6.61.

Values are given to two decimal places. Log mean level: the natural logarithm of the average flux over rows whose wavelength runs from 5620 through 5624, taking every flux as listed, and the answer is 1.93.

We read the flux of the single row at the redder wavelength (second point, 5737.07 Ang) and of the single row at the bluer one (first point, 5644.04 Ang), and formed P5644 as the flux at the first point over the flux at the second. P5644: 1.02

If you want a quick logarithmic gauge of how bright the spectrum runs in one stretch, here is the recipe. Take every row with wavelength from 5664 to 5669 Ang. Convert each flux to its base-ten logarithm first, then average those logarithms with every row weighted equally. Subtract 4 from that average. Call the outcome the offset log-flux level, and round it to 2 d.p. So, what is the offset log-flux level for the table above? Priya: -3.20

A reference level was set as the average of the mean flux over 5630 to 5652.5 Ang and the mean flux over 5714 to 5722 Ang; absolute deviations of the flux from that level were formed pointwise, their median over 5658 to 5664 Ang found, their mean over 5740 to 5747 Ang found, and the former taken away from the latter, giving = 0.21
